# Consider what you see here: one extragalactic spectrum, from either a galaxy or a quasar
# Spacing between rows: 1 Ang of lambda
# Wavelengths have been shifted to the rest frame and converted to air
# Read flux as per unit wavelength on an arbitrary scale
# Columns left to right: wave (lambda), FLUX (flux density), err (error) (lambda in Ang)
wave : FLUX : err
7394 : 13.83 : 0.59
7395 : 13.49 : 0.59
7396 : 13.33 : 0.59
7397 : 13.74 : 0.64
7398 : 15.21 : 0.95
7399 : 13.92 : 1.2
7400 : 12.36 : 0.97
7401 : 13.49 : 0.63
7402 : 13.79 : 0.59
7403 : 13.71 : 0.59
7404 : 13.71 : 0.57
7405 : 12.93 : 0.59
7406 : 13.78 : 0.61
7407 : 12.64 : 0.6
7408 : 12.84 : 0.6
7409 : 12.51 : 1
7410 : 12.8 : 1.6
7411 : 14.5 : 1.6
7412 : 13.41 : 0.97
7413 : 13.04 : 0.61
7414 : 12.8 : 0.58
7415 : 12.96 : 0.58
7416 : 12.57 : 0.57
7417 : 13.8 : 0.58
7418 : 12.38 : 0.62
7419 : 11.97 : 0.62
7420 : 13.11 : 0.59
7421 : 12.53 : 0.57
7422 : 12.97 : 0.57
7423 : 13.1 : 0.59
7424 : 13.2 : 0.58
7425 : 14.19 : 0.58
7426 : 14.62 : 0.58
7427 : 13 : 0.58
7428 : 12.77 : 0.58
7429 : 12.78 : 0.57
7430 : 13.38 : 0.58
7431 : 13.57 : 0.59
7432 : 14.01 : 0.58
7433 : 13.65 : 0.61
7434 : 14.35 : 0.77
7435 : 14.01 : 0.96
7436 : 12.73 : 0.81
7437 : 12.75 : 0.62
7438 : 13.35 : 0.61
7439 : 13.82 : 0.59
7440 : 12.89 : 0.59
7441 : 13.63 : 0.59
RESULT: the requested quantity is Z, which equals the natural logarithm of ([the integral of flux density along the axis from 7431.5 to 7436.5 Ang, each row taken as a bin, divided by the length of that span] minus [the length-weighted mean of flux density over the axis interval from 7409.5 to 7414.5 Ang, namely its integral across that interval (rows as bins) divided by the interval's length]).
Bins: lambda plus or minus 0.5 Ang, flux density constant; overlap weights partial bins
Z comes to -0.8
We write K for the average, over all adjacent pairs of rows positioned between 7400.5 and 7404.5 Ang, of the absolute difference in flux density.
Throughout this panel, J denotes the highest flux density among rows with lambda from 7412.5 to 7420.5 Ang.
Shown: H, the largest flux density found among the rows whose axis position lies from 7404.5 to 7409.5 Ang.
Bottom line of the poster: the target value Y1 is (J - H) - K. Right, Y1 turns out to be -0.1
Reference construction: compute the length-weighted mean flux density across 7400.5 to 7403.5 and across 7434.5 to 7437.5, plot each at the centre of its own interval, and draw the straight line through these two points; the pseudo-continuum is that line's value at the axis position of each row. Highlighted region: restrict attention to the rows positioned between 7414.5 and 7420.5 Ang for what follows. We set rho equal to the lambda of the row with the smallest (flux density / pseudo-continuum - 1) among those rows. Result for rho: 7419 Ang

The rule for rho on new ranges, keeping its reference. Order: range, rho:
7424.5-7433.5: 7428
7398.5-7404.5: 7400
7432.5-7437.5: 7436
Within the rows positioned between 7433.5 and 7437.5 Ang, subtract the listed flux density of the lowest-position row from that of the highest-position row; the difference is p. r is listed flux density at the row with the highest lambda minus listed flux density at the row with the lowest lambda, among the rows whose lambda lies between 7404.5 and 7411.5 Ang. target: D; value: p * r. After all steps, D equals -2.5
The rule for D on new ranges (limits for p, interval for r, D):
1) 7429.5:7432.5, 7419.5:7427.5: -0.1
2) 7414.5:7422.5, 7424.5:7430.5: 0.0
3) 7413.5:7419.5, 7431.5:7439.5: 0.2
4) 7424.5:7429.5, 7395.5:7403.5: -0.5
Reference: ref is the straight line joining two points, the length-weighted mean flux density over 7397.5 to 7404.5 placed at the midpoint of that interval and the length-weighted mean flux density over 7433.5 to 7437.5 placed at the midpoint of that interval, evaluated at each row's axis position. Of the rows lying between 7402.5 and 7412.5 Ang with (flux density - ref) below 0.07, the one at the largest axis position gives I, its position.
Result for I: 7412 Ang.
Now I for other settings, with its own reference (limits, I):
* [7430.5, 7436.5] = 7436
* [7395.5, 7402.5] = 7402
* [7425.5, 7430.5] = 7430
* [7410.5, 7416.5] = 7416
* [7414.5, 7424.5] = 7424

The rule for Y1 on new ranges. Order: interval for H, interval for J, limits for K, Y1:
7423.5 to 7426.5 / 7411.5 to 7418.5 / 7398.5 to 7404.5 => -1.4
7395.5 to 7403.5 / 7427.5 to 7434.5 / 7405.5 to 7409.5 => -1.4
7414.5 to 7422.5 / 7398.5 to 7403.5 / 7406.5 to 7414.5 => -0.5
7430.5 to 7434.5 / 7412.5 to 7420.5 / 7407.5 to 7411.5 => -1.3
